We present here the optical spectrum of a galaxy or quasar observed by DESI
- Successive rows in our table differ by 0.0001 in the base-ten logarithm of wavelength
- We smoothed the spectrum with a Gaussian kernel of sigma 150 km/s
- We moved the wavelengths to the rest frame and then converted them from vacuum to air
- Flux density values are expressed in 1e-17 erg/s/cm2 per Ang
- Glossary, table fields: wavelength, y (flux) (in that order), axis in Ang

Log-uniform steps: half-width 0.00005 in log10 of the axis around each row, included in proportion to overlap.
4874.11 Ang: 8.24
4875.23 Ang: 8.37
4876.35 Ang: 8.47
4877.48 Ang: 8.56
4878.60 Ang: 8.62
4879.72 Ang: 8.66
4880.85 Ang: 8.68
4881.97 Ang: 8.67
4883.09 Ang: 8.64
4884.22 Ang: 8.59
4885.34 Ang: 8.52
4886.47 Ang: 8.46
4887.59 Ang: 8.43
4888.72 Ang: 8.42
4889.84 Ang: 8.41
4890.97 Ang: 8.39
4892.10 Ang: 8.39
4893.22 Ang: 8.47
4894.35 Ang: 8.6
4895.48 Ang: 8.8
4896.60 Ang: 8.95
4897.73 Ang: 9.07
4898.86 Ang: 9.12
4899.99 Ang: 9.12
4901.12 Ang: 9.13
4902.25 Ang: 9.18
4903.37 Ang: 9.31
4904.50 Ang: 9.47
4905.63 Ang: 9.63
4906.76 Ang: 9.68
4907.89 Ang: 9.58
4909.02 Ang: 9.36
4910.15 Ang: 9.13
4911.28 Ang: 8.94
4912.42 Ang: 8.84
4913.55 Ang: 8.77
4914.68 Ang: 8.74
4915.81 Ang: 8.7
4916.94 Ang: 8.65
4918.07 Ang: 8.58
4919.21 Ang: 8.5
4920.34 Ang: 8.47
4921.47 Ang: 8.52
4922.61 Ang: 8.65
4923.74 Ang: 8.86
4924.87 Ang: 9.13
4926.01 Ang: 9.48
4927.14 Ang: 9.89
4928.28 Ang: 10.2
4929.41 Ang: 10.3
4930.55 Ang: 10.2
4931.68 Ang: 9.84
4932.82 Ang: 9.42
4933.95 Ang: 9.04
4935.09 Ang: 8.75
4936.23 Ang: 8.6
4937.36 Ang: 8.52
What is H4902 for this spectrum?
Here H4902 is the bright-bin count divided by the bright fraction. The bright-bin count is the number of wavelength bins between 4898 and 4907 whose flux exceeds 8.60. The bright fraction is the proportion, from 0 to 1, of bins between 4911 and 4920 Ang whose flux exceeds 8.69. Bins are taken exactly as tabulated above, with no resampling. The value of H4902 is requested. 12.8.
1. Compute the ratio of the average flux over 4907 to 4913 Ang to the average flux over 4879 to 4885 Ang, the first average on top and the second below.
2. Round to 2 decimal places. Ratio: 1.06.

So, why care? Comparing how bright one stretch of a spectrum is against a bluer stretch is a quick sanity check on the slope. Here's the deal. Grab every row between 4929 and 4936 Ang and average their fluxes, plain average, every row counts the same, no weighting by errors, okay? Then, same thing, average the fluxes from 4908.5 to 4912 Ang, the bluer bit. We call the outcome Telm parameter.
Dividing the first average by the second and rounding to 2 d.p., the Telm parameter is 1.05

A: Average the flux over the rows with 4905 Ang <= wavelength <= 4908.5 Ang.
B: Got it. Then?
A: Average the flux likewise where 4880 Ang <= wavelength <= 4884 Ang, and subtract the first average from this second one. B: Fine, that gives -1.0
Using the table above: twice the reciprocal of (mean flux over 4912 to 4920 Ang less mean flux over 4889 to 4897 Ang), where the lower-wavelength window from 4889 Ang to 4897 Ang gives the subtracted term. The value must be 18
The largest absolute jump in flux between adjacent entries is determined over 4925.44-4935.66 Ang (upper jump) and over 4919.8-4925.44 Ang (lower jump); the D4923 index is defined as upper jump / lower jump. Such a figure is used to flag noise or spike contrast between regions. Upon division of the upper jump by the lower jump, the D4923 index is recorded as 1.6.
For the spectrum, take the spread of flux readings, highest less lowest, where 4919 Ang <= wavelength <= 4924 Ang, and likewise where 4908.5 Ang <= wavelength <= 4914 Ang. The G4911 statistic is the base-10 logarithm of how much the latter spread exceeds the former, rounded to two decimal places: -0.70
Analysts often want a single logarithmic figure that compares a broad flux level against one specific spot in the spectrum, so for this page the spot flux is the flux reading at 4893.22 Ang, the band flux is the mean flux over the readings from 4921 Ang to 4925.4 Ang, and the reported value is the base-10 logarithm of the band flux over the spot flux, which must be 0.016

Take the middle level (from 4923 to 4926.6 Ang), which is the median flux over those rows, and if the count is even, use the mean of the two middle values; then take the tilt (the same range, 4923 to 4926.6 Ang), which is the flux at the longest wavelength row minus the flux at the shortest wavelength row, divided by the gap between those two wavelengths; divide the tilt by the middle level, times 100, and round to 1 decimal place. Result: 3.0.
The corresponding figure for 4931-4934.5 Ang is -3.7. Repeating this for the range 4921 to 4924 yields 1.7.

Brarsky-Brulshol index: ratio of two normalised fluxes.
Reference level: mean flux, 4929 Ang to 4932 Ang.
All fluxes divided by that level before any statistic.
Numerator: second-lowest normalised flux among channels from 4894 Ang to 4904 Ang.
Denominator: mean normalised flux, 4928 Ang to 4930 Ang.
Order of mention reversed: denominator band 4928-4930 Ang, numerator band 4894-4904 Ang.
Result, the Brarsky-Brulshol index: 0.86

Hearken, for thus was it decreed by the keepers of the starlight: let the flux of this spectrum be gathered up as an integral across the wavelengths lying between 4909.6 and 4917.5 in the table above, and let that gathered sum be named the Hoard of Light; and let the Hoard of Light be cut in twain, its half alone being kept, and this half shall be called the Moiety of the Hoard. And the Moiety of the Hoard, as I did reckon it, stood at 35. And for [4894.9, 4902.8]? 36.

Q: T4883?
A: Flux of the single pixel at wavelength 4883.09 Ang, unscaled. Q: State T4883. 8.64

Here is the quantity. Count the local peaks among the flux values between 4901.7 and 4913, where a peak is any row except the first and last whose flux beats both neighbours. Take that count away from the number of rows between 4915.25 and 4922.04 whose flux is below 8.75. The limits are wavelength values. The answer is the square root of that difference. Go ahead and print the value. 2.2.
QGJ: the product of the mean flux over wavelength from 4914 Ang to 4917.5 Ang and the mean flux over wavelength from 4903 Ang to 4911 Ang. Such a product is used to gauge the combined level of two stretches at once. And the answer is 82.2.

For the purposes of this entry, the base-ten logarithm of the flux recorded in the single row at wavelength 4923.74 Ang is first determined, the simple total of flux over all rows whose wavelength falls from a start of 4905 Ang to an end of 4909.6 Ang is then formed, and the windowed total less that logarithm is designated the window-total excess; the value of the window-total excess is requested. 37.3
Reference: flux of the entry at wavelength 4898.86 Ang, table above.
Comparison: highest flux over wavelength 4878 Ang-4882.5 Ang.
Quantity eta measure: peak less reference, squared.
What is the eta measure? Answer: 0.19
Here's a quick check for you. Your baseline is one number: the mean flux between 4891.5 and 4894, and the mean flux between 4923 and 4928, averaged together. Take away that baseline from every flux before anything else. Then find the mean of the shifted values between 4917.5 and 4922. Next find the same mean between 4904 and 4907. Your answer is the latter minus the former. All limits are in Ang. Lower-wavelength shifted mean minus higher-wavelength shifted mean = 1.1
